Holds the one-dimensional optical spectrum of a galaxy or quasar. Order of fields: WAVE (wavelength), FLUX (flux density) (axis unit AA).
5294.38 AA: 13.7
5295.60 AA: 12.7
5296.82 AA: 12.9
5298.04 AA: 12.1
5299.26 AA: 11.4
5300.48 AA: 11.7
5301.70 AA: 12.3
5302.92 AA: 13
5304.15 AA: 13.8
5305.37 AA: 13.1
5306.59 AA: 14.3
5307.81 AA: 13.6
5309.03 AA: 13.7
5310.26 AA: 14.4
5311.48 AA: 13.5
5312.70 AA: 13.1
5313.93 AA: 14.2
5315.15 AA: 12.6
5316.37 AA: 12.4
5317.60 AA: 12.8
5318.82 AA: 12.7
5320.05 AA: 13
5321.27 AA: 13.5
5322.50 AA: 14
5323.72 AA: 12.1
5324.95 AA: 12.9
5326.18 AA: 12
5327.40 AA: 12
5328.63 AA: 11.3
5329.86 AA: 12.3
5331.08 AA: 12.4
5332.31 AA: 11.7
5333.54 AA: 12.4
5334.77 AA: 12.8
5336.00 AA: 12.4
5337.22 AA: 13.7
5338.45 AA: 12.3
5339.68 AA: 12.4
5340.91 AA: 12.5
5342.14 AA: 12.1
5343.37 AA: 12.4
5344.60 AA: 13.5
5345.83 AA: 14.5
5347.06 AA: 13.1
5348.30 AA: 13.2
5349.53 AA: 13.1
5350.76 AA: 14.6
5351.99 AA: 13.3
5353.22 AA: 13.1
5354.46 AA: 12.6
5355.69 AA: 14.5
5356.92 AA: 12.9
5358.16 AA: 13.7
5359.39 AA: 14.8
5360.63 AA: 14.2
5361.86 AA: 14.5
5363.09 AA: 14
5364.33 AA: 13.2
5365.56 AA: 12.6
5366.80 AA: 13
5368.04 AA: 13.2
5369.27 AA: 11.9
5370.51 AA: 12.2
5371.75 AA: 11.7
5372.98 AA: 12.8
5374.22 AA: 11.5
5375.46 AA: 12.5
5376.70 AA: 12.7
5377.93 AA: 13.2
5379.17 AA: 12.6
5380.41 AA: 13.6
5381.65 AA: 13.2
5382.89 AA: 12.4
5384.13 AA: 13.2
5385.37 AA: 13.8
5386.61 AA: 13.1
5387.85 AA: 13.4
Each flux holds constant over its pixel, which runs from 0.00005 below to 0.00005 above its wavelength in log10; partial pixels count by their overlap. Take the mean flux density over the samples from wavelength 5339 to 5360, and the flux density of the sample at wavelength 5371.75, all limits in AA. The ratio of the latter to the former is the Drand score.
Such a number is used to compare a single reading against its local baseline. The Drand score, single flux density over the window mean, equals 0.879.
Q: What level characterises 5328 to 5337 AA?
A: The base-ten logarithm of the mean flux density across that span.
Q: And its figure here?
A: 1.09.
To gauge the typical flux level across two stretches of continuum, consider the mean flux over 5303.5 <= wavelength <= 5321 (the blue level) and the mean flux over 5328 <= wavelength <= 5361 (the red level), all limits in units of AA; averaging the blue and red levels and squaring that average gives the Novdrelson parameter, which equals 174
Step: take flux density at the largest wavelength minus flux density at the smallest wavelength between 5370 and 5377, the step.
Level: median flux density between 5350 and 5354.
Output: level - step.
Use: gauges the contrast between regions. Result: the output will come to 12.8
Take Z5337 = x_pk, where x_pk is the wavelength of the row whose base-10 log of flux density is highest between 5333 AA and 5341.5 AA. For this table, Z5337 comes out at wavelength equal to 5337.22 AA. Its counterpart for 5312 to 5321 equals 5313.93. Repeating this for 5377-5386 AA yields 5385.37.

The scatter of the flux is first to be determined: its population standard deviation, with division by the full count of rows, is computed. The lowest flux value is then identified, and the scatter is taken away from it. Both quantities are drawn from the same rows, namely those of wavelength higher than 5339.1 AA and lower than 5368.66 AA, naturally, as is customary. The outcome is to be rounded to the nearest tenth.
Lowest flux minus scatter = 11.3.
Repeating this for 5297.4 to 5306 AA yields 10.6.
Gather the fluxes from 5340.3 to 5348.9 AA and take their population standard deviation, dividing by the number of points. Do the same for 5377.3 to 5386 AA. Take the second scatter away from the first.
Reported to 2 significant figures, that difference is 0.29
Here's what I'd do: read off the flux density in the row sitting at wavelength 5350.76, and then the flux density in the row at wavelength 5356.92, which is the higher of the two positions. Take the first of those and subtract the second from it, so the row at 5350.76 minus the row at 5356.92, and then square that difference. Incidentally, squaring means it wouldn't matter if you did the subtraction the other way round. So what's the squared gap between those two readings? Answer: 2.9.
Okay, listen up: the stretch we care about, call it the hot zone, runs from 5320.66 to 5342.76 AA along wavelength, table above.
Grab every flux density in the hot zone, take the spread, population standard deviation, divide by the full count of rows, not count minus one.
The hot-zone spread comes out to 0.66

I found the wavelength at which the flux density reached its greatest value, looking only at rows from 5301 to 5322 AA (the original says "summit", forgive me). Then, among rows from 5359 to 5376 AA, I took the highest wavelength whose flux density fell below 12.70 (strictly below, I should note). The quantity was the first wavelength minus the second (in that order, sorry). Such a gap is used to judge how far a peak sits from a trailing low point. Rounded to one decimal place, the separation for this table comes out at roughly -65.2 AA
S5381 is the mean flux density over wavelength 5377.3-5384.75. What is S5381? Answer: 13.0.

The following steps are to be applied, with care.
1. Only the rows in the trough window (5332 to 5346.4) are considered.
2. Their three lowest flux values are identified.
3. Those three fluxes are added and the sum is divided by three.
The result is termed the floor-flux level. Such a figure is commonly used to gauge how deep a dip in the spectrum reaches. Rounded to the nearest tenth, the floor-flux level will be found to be 12.0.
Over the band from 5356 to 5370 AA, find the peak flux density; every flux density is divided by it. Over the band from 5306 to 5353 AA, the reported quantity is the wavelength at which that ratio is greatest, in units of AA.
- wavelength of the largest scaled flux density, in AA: 5350.76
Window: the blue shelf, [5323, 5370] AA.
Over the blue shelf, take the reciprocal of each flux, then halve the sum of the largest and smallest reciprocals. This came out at 0.078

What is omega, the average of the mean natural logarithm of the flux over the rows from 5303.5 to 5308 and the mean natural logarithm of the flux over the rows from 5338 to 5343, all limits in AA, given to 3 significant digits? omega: 2.56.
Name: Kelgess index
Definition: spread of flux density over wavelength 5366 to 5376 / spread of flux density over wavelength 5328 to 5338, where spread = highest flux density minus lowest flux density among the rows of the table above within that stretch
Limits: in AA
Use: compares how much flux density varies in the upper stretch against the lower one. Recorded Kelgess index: 0.71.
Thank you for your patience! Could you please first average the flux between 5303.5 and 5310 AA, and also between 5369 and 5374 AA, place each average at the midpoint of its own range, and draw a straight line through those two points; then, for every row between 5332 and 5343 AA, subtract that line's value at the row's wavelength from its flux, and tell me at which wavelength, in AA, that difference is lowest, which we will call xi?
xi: 5332.31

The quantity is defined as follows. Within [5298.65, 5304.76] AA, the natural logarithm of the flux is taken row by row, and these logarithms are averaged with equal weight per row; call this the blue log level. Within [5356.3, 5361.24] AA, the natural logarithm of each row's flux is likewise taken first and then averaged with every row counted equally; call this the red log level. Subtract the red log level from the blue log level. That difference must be -0.11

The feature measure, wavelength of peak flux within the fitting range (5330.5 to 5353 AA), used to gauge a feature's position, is 5350.76 AA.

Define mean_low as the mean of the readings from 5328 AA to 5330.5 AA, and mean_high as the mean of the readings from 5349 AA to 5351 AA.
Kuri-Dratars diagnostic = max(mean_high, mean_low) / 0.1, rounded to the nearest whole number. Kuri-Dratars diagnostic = 138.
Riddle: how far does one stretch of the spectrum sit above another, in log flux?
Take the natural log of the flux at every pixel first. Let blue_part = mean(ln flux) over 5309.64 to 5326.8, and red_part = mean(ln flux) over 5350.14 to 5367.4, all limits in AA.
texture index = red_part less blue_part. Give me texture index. 0.04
